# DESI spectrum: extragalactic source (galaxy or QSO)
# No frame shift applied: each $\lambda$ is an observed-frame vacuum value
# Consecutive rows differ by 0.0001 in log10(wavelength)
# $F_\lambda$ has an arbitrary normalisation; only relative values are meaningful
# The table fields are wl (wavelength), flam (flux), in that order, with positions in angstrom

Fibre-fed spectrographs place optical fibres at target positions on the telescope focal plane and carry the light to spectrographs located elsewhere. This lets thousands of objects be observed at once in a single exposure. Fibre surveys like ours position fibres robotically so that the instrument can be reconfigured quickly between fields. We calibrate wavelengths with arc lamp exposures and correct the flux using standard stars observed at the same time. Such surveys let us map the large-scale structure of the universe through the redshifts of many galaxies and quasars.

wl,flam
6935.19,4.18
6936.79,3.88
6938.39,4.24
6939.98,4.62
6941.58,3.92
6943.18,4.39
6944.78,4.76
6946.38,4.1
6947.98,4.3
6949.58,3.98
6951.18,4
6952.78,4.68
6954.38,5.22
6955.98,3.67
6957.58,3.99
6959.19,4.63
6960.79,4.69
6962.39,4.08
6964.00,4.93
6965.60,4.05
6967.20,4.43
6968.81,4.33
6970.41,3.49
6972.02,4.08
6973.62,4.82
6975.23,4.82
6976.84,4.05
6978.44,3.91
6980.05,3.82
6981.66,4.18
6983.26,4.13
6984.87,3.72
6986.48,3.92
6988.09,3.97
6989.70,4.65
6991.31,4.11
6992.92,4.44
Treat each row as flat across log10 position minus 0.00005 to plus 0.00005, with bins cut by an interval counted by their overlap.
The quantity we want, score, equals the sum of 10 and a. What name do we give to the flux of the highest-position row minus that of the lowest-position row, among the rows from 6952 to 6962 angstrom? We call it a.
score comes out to 10.01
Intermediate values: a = 0.0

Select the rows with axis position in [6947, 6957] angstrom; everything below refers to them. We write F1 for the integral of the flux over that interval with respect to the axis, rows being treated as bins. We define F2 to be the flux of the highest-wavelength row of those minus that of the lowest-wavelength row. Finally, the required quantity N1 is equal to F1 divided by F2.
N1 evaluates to -68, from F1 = 43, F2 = -0.6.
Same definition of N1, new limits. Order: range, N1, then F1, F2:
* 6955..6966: 125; 47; 0.4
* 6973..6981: -34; 34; -1.0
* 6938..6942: -54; 17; -0.3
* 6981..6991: 87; 41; 0.5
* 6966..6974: 86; 34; 0.4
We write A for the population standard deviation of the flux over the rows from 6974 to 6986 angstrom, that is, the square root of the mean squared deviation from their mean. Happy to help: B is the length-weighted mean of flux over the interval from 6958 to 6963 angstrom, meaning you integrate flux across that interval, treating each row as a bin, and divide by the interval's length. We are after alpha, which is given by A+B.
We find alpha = 4.78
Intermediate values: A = 0.34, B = 4.44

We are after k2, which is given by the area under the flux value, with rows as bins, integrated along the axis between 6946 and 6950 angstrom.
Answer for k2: 17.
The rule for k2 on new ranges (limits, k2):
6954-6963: 39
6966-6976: 43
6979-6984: 20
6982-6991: 37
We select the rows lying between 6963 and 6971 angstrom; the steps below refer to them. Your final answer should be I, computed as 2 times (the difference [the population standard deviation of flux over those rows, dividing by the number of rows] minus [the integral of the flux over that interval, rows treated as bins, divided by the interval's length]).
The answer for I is -7.58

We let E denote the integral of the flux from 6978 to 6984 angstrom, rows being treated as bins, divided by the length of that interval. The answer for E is 4.02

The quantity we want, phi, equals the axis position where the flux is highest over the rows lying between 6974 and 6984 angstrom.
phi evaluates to 6975.23 angstrom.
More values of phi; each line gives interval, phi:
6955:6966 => 6964.00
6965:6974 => 6973.62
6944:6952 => 6944.78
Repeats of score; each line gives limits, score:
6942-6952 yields 9.61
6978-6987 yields 10.01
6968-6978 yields 9.72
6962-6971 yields 9.41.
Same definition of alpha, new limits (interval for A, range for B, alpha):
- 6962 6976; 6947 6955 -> 4.85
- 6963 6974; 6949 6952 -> 4.45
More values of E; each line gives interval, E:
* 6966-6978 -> 4.27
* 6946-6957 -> 4.28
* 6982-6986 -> 3.96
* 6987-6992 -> 4.23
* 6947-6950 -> 4.16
